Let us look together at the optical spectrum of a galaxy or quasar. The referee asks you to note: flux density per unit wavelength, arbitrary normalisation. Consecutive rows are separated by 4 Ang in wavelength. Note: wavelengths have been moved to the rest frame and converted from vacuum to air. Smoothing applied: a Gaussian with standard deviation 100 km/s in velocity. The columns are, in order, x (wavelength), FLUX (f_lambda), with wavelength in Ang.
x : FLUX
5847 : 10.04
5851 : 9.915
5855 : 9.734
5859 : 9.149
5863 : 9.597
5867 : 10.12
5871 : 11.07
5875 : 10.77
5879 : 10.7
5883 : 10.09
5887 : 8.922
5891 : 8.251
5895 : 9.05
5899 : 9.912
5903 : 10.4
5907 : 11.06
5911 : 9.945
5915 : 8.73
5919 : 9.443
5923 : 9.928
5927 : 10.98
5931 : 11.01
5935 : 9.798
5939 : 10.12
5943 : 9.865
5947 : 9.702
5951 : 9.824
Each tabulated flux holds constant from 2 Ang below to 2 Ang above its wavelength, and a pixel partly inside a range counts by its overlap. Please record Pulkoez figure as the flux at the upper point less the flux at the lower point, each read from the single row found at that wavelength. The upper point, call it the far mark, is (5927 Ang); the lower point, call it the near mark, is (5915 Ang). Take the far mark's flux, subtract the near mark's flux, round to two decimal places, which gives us 2.25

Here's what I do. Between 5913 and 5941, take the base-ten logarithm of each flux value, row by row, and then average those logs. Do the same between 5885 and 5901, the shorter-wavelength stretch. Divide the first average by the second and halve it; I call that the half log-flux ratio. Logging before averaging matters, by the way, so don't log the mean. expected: 0.523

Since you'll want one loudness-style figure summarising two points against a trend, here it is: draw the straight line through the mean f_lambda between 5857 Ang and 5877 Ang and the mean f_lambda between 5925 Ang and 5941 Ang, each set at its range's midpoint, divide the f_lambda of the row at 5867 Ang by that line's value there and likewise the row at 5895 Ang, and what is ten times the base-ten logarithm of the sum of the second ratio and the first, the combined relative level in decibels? 2.7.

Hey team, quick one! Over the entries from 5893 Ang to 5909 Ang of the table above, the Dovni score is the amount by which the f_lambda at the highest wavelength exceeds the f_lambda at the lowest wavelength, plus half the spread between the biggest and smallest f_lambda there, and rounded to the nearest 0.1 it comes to 3.0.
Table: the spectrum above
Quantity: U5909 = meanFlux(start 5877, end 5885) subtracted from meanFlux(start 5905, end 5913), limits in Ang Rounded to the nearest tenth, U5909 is 0.1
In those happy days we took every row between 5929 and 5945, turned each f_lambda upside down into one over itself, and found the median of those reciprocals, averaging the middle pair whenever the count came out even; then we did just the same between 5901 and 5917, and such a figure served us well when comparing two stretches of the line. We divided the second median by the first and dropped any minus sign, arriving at 0.98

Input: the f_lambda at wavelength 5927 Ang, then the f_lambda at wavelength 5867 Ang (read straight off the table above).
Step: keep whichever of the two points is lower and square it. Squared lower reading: 102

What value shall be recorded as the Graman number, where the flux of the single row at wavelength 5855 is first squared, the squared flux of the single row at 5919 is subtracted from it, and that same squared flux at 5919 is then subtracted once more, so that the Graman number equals -84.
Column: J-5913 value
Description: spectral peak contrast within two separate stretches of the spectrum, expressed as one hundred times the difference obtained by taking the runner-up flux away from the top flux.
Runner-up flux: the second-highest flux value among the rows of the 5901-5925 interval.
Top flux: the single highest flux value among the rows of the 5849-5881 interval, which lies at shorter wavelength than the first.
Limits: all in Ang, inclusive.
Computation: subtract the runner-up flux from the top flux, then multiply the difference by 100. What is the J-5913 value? 67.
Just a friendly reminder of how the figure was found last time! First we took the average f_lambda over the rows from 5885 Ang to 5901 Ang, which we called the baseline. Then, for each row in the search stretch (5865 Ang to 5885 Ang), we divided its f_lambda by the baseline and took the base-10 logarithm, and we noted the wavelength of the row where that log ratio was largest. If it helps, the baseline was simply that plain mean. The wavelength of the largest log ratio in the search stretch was 5871 Ang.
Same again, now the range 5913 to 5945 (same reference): 5931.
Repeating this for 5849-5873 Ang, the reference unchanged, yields 5871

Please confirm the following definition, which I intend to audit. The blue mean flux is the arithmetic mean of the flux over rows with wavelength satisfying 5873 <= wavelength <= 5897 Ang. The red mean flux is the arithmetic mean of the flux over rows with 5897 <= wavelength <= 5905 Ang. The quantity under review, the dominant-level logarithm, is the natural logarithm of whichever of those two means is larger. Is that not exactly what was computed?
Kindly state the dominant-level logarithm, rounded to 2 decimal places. 2.32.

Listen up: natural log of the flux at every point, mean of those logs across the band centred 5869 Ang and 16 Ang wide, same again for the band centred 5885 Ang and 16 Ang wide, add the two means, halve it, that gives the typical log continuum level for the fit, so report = 2.29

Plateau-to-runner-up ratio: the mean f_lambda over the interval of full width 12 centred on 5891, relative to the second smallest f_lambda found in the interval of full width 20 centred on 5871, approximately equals 0.86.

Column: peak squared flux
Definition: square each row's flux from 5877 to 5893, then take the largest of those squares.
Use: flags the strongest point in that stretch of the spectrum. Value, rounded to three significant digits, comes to 114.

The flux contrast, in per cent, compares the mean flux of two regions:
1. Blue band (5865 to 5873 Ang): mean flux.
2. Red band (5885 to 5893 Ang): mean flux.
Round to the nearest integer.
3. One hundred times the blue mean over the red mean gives 123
